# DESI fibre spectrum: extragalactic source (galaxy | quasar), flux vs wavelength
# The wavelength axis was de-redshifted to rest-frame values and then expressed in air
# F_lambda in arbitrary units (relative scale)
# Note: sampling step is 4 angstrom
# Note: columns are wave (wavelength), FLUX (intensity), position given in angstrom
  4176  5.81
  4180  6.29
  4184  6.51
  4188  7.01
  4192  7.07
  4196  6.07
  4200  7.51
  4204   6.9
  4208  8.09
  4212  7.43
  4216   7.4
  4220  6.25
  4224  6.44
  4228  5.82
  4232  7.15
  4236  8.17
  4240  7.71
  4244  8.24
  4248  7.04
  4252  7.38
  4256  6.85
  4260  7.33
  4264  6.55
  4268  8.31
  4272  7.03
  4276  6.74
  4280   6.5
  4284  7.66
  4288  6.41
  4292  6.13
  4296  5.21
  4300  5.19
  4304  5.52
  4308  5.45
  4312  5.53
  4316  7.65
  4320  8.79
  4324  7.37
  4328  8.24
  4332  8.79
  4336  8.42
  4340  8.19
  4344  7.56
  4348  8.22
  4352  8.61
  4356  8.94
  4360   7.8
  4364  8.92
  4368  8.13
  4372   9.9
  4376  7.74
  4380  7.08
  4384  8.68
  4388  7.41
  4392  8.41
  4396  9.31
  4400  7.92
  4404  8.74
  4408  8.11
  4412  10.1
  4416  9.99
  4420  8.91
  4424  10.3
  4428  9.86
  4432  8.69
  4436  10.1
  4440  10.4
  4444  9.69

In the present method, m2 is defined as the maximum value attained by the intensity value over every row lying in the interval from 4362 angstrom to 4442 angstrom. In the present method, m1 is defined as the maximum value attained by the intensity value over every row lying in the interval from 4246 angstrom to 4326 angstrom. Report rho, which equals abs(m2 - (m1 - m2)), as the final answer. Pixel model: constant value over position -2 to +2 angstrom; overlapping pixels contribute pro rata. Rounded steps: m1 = 8.79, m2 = 10.4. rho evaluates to 12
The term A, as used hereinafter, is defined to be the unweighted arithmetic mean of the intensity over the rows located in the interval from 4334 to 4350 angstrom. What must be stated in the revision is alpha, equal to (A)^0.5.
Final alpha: 2.85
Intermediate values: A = 8.1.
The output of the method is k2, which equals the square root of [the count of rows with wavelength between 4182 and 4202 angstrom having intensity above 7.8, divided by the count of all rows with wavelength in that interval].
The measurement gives 0.0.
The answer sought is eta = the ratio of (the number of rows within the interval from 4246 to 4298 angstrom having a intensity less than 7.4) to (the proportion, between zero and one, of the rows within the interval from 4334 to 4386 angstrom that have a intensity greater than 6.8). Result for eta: 11.0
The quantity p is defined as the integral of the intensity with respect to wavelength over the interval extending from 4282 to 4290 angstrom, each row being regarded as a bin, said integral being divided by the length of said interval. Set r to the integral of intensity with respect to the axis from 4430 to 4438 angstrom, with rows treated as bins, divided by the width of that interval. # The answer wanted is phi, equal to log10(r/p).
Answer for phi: 0.13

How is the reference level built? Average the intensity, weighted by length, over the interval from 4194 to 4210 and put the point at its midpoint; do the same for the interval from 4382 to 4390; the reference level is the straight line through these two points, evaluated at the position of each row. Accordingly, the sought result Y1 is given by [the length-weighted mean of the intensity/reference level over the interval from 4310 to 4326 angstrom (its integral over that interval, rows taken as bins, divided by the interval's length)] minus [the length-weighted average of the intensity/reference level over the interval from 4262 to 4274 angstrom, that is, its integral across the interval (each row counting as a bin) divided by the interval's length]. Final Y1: -0.03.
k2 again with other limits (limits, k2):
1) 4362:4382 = 0.8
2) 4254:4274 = 0.4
